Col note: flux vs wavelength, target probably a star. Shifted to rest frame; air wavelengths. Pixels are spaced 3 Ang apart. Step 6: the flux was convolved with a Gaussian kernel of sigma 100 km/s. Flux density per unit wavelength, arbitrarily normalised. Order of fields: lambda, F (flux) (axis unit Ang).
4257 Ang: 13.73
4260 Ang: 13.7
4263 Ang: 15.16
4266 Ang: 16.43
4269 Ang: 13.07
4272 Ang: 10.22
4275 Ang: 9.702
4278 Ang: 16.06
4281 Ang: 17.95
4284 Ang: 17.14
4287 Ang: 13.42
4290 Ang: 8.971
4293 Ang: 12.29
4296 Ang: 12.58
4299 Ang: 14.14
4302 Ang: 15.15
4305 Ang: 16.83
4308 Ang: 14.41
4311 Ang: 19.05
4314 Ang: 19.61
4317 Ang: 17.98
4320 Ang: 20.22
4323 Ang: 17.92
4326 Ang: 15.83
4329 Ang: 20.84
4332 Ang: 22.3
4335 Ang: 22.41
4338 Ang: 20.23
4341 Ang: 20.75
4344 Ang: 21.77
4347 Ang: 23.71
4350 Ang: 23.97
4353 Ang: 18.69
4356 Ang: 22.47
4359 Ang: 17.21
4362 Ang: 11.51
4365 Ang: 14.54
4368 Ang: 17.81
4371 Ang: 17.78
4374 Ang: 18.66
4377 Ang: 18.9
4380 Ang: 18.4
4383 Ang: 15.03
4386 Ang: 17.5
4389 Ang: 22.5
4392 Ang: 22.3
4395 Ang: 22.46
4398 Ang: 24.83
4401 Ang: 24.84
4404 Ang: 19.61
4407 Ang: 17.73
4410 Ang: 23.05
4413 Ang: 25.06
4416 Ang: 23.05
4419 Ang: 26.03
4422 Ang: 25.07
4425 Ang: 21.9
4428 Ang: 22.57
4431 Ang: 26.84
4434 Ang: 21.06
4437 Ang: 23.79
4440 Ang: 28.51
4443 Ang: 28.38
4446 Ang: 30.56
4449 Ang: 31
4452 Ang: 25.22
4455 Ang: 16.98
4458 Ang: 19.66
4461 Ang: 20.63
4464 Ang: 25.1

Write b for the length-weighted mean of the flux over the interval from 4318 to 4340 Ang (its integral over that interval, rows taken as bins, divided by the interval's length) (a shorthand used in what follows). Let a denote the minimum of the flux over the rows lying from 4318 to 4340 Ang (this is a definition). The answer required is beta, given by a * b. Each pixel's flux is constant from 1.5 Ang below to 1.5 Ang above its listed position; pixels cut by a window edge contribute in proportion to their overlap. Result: 316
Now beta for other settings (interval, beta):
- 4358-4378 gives 191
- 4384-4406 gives 381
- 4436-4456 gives 452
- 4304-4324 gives 260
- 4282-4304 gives 122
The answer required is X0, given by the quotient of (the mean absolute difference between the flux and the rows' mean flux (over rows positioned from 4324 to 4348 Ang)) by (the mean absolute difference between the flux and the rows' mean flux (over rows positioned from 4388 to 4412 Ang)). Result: 0.90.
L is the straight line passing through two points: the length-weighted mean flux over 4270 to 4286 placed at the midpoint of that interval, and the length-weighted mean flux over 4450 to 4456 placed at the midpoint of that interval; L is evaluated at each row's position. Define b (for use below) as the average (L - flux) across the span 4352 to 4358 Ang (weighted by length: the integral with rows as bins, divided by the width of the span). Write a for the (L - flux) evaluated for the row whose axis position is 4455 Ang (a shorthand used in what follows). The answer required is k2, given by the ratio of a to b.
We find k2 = -2.0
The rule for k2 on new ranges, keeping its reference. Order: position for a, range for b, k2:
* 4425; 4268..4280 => -0.6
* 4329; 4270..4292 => -4.4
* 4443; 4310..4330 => 2.5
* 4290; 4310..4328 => -2.4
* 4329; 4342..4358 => 1.0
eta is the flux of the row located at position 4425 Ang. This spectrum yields 21.9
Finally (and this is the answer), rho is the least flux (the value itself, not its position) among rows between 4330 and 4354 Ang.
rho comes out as 18.69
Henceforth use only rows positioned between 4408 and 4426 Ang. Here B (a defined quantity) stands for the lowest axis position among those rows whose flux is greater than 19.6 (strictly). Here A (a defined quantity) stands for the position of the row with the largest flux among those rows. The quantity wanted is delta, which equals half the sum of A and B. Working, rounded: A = 4419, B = 4410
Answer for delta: 4414.5 Ang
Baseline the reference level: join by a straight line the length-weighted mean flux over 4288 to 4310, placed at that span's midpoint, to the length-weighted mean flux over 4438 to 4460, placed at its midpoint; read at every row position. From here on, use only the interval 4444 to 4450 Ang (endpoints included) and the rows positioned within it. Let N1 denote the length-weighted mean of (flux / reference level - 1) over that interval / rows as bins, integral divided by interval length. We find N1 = 0.201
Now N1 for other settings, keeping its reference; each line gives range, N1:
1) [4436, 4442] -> 0.069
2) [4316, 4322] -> 0.256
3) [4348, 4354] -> 0.226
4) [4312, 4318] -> 0.269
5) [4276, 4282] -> 0.357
